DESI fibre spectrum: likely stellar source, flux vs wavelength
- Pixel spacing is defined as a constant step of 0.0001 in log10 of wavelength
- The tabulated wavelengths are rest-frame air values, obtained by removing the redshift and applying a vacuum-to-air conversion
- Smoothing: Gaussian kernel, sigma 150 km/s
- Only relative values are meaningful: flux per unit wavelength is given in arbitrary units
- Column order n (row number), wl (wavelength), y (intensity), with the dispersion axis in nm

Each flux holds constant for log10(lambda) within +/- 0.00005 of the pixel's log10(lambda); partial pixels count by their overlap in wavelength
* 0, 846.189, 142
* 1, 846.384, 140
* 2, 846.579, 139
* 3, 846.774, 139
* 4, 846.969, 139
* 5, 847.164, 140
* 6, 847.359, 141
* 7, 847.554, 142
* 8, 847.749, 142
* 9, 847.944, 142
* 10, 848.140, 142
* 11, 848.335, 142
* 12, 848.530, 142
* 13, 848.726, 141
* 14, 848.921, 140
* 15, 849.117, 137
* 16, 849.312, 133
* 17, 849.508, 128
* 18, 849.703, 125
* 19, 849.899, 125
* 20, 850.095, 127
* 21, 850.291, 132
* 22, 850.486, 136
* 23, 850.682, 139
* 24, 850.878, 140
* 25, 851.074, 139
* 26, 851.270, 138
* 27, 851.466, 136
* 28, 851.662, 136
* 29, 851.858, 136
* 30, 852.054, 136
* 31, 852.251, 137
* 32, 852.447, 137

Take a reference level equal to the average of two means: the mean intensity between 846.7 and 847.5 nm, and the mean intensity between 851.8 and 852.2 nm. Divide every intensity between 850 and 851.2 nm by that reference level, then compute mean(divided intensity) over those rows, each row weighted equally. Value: 0.98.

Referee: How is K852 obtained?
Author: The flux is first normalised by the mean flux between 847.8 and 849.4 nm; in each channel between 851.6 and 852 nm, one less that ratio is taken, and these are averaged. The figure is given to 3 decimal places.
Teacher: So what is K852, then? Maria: 0.028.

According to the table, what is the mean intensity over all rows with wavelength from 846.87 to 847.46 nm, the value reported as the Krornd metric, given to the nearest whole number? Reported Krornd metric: 140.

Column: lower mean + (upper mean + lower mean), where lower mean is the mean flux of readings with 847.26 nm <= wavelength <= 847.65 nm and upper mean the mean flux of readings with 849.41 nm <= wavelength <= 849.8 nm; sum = 410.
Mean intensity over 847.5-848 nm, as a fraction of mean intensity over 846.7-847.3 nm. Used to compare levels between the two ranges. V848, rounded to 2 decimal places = 1.02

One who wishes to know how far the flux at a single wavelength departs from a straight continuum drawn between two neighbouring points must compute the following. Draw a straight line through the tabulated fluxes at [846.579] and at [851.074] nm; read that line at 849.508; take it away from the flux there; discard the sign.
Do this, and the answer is 11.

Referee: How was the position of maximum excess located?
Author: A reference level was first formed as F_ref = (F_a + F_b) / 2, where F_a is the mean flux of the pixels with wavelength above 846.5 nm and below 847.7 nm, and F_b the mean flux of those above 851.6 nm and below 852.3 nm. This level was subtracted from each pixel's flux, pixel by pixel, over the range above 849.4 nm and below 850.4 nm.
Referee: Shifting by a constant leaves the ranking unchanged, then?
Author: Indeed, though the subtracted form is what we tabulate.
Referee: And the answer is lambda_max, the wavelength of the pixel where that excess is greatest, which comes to 850.291 nm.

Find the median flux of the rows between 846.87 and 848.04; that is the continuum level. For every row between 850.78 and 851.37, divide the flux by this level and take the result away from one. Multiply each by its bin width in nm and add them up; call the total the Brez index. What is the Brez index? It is 0.010 nm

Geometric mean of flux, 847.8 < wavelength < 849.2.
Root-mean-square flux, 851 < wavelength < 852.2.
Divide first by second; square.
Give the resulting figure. 1.06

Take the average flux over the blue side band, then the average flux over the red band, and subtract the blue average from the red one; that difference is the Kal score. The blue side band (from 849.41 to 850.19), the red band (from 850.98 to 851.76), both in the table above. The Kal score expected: 11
